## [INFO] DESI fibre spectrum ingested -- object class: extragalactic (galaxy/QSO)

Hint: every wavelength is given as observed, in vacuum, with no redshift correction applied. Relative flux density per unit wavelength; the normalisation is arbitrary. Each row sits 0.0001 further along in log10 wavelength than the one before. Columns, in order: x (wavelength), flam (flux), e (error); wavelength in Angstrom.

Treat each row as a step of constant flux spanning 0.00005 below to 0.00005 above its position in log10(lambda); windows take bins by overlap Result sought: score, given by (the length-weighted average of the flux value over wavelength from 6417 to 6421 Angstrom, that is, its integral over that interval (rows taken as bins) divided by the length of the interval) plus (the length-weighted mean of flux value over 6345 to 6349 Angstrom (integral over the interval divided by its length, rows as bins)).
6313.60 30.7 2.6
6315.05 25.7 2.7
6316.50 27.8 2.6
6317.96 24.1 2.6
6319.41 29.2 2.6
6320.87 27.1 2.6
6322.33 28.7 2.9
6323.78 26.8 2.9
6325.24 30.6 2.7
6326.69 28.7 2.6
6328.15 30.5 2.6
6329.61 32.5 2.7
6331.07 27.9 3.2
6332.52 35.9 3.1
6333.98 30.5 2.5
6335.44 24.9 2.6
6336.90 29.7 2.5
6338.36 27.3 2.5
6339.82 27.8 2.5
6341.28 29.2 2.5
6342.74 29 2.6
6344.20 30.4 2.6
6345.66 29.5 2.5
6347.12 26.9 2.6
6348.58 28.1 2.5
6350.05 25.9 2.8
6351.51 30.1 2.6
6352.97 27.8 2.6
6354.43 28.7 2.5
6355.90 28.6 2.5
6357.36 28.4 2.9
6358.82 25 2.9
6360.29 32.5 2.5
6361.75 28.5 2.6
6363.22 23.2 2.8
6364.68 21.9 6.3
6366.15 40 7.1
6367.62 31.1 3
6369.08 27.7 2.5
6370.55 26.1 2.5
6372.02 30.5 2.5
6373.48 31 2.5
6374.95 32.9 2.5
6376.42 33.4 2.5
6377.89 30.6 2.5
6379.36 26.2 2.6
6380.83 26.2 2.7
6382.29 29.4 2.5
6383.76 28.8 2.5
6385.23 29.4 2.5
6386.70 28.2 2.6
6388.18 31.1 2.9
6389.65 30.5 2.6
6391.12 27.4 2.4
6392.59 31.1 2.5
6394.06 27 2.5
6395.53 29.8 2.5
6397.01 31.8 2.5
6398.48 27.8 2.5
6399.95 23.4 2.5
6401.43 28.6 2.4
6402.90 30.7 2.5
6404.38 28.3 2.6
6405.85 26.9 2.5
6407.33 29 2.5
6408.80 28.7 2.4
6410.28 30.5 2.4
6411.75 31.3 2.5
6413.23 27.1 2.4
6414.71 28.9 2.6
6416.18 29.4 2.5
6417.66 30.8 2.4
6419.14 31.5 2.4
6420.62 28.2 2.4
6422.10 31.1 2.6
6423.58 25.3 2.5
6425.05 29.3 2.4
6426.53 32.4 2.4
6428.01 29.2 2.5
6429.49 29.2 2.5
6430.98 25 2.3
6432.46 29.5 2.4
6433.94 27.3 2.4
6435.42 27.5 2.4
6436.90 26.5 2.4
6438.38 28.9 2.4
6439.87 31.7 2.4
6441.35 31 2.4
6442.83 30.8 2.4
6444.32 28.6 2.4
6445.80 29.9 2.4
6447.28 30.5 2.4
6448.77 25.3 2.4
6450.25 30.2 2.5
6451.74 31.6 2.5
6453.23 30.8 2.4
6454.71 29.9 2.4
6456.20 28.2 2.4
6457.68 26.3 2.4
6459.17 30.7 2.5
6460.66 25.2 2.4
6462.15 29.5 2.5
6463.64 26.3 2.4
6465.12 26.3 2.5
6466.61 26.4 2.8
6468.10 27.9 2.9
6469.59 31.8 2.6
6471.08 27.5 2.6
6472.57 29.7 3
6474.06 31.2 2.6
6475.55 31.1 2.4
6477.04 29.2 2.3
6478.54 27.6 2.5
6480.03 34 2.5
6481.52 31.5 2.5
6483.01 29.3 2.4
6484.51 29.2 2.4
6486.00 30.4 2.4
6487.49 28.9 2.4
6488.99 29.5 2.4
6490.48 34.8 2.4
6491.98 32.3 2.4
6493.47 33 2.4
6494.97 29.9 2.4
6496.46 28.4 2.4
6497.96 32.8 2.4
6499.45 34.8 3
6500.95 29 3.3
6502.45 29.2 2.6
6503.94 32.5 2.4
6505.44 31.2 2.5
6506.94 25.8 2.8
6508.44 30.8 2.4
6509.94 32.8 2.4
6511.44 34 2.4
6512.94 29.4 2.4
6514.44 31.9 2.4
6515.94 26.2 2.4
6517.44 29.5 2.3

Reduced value 58.5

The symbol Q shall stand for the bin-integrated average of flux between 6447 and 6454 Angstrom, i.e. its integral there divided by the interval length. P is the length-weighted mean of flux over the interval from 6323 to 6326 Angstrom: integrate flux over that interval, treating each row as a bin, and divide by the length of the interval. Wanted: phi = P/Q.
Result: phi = 0.97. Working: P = 29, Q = 29.6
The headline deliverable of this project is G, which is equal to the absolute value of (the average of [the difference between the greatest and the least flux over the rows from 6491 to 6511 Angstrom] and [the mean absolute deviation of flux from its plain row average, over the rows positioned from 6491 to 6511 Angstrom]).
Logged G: 5.5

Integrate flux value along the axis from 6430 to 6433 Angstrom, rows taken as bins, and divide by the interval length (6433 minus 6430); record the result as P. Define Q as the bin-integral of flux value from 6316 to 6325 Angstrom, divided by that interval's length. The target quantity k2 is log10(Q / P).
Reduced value 0.004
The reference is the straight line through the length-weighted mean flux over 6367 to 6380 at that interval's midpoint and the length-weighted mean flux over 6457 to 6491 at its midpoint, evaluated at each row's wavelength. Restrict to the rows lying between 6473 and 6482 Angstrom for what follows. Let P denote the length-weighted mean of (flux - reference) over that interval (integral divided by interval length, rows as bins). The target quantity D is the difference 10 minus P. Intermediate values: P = 1.45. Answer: 8.6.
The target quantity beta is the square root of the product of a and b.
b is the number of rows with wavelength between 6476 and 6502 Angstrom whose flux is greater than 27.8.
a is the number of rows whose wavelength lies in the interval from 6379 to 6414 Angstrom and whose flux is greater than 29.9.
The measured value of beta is 10.6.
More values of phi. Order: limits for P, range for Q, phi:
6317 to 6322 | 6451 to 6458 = 0.91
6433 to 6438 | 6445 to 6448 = 0.90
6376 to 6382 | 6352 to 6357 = 1.02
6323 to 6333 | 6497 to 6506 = 0.96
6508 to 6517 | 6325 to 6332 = 1.02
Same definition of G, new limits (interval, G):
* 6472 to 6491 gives 4.4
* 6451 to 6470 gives 4.3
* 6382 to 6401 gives 5.0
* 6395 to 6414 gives 5.0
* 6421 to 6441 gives 4.6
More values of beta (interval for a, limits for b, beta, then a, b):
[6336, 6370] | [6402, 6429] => 8.7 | 5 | 15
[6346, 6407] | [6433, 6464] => 14.0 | 14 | 14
